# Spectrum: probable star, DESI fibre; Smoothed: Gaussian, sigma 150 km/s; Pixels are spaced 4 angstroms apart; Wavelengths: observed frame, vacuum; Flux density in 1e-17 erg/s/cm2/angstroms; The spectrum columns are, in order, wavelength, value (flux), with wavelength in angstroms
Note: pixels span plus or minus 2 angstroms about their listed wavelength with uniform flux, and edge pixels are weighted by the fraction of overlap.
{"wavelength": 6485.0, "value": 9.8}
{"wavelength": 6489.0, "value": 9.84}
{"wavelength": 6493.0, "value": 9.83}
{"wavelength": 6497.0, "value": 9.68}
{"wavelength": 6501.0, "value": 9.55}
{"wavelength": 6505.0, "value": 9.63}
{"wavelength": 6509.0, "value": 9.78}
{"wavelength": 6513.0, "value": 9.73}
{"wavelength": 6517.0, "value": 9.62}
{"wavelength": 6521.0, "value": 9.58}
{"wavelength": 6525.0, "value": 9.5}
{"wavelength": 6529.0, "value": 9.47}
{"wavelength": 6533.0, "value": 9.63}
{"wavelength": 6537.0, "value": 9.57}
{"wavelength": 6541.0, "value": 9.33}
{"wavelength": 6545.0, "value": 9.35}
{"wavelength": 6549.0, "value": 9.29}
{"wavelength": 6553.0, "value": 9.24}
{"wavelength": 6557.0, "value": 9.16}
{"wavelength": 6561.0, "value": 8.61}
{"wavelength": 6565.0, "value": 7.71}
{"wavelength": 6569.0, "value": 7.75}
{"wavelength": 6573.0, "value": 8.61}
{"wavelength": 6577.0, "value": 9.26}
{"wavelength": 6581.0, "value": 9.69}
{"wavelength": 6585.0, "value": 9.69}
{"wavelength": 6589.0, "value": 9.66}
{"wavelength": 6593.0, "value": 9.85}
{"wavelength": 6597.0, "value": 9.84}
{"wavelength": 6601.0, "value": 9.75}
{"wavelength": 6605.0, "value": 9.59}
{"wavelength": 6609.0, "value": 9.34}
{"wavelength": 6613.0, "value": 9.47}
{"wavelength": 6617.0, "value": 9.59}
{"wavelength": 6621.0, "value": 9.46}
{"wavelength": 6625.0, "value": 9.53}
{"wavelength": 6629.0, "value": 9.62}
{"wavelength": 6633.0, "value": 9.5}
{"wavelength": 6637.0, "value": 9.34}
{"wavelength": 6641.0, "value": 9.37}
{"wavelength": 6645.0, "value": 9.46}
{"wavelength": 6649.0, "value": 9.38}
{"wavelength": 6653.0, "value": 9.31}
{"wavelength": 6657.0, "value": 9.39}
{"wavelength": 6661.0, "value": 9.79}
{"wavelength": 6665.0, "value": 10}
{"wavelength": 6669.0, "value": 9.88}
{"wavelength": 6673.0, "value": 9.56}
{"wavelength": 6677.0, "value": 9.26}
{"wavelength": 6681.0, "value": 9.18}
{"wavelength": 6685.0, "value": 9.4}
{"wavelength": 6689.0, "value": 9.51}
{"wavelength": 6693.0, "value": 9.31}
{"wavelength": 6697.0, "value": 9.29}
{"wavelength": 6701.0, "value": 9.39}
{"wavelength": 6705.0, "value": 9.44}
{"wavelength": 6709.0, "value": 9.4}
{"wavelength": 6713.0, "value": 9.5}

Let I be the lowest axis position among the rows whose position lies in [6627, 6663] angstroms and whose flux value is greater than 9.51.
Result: 6629.0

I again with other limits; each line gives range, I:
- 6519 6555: 6521.0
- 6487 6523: 6489.0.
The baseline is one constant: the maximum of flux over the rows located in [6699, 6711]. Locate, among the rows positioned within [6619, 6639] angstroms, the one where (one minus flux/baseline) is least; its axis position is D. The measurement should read 6629.0 angstroms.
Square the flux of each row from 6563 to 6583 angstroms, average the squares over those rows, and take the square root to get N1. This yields 8.64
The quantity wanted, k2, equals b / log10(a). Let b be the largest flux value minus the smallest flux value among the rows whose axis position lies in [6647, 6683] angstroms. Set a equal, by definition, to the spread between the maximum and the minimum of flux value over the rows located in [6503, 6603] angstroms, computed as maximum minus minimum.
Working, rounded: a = 2.1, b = 0.82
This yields 2.5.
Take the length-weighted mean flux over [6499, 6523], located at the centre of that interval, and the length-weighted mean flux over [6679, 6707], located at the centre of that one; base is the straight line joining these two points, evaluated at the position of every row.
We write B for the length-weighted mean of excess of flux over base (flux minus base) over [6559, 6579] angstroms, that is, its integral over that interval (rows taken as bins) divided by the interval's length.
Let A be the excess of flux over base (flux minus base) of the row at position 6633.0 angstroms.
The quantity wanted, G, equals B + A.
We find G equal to -1.1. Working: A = 0.04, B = -1.2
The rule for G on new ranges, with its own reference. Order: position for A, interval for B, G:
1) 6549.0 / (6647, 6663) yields -0.3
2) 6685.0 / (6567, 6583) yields -0.7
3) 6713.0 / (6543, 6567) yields -0.5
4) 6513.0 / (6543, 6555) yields -0.2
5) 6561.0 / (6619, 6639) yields -0.9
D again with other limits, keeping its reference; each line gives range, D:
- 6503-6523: 6509.0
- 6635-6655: 6645.0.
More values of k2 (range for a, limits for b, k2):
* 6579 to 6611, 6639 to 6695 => -2.8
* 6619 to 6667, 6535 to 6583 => -12.3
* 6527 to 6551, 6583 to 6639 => -1.1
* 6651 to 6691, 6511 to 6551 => -5.1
